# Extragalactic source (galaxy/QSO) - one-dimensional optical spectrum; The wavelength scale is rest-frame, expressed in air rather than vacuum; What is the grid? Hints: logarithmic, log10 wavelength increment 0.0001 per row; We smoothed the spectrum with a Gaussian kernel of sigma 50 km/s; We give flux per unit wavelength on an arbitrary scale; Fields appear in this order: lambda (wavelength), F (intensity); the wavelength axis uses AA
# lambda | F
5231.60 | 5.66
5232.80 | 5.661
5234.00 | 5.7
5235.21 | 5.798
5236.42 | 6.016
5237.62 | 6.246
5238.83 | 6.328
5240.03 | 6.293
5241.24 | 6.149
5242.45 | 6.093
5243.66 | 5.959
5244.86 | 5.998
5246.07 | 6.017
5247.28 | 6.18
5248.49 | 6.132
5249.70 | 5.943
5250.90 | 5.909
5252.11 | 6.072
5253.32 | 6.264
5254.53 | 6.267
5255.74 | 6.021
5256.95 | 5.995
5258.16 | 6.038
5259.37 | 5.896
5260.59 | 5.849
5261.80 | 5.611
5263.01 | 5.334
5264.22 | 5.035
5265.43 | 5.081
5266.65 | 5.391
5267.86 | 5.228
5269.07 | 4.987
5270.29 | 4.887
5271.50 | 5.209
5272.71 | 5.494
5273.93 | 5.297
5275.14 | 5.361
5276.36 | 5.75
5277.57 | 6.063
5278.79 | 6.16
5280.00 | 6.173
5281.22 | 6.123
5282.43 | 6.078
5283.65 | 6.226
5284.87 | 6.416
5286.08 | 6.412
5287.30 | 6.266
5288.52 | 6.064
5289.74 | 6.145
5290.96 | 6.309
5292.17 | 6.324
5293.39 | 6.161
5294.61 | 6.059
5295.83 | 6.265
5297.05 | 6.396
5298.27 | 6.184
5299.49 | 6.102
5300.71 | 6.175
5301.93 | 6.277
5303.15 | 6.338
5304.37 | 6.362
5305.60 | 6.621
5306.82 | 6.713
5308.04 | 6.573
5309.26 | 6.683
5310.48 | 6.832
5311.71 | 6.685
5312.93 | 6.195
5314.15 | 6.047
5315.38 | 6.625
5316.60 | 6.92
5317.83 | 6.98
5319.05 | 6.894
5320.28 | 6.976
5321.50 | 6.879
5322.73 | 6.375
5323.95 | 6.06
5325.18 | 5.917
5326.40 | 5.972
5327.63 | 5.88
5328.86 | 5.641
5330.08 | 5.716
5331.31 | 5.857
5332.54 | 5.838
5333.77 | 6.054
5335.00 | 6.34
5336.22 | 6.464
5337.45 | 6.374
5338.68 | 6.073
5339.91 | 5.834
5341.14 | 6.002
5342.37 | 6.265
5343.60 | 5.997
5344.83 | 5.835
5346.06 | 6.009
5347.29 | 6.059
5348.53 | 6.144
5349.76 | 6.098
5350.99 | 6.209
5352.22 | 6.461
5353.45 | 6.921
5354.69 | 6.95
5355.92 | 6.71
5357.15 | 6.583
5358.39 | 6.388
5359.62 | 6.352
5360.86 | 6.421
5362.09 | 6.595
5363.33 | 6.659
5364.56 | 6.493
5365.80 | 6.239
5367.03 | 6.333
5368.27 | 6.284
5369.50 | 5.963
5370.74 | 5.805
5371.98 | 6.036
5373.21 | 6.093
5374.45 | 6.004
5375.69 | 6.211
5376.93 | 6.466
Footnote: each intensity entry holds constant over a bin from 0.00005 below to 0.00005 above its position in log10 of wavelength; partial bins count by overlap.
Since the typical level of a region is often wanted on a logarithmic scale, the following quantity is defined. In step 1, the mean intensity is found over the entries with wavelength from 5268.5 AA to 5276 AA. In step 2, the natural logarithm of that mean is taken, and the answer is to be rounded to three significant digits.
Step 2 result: 1.65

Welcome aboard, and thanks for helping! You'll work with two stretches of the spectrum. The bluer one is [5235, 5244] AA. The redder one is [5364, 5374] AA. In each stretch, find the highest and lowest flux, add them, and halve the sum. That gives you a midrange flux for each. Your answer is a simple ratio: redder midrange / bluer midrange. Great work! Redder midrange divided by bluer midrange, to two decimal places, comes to 1.01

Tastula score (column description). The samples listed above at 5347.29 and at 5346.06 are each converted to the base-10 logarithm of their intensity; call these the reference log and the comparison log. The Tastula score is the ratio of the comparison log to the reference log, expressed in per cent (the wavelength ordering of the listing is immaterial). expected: 100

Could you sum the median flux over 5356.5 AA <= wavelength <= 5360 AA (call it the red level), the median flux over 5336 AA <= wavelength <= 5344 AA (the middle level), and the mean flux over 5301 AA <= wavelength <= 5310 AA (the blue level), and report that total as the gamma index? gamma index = 19.0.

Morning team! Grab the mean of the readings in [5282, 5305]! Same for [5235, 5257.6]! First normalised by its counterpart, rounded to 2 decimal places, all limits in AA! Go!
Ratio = 1.02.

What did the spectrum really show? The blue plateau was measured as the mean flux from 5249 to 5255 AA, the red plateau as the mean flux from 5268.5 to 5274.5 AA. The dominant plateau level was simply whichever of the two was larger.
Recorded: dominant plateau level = 6.1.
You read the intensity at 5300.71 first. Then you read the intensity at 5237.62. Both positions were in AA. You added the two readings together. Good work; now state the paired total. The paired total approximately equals 12.4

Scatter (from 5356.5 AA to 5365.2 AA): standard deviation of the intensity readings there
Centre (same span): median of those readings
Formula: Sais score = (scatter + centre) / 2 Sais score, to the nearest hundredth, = 3.30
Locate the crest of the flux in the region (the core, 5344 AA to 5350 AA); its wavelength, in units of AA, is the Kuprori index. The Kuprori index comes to 5348.53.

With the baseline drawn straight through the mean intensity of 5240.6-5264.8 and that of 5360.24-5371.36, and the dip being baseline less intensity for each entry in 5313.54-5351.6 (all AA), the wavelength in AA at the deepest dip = 5328.86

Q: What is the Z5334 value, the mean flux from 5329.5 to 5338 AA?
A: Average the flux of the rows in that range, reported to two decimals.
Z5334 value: 6.09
